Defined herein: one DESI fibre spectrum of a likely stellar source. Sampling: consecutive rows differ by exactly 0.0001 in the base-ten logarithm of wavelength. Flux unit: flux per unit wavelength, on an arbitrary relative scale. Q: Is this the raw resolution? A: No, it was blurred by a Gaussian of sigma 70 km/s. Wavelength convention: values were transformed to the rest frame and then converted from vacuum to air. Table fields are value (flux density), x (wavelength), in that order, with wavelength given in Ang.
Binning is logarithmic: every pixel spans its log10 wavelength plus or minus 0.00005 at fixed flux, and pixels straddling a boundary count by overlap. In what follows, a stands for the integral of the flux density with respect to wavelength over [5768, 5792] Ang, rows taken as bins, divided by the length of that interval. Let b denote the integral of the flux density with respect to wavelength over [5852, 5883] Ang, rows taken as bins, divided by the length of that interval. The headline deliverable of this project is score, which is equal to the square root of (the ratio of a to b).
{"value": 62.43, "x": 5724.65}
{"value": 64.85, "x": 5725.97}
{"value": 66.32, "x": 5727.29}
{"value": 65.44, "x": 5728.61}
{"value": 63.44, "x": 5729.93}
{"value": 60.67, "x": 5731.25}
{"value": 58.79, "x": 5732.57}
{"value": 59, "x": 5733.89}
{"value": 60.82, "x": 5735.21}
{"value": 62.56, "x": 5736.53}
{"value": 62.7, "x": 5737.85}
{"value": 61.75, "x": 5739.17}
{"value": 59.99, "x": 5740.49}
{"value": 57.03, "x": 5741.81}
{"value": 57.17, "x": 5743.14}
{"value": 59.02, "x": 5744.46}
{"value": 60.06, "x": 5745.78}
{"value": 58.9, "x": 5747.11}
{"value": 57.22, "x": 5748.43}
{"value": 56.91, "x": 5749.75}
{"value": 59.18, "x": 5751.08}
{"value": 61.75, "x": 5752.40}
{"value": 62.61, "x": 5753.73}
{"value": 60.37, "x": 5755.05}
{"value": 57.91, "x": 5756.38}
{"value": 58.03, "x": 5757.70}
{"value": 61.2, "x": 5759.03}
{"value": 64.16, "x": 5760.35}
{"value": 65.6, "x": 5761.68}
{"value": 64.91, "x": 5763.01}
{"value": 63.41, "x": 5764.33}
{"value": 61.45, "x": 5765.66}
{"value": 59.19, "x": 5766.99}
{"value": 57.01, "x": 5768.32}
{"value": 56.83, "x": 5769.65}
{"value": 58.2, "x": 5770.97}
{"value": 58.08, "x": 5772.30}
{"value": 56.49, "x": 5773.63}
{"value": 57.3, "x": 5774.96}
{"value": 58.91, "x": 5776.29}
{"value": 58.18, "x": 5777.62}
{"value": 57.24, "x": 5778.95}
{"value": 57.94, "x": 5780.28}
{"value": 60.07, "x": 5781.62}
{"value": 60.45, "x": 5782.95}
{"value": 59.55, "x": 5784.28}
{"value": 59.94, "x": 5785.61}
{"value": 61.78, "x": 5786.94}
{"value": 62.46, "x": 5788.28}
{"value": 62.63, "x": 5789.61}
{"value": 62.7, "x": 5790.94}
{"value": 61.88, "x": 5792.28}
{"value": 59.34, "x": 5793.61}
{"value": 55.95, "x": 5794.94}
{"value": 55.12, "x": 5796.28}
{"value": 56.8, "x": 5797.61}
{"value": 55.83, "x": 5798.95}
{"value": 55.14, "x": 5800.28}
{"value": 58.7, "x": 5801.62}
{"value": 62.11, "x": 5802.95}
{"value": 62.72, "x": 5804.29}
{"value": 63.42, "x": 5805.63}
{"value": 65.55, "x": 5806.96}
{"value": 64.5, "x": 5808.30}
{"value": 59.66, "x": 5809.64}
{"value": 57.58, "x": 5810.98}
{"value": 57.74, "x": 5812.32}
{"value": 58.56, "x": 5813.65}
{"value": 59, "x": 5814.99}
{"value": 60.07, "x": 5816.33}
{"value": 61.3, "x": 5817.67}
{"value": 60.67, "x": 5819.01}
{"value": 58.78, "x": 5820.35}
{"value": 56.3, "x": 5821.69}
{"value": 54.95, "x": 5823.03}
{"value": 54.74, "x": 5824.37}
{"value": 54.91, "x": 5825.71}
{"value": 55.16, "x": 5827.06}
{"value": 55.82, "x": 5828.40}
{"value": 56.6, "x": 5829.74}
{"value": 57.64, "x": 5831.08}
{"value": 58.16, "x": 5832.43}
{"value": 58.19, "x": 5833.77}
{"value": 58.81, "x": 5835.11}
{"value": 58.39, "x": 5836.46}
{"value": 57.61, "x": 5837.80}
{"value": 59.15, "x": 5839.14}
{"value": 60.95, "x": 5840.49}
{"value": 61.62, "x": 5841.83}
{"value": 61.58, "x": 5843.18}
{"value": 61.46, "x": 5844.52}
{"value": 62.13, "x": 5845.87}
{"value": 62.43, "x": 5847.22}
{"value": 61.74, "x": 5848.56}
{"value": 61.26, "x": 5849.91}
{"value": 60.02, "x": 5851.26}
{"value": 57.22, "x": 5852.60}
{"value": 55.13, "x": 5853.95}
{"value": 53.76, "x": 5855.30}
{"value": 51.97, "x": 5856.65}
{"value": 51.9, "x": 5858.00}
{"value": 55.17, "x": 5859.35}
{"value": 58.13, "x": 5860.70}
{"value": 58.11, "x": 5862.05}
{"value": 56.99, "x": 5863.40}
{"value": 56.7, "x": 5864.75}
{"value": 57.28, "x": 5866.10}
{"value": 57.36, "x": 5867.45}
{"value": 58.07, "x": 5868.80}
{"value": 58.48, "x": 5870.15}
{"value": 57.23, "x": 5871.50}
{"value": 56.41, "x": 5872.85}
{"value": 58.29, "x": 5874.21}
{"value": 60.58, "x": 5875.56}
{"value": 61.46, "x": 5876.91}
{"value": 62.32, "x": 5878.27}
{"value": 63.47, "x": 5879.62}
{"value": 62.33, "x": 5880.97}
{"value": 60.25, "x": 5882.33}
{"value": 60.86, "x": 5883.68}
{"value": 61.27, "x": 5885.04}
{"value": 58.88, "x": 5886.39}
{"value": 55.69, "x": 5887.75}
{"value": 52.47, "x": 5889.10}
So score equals 1.01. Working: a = 59.3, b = 57.8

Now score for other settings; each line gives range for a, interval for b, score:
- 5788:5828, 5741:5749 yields 1.01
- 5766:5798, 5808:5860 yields 1.01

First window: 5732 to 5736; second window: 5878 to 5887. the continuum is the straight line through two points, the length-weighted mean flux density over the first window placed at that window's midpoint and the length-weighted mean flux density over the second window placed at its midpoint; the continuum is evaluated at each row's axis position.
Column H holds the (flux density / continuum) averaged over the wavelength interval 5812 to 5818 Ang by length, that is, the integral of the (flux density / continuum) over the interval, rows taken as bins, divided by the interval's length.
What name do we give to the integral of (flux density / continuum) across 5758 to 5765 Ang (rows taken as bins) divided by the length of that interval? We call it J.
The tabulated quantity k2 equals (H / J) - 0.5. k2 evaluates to 0.42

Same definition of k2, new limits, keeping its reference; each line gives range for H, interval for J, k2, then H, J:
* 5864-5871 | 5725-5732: 0.38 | 0.94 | 1.07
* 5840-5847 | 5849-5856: 0.57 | 1.01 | 0.94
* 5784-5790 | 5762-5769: 0.50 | 1.02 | 1.02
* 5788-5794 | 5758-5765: 0.47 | 1.03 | 1.06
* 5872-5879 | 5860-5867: 0.54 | 0.98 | 0.94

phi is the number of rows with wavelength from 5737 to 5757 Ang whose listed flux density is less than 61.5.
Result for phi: 11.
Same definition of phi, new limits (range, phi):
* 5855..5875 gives 15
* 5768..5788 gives 14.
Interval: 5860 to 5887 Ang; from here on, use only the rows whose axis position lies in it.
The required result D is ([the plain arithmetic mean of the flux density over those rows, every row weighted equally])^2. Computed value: 3507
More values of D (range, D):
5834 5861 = 3425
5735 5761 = 3596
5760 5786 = 3570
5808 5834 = 3366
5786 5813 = 3610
